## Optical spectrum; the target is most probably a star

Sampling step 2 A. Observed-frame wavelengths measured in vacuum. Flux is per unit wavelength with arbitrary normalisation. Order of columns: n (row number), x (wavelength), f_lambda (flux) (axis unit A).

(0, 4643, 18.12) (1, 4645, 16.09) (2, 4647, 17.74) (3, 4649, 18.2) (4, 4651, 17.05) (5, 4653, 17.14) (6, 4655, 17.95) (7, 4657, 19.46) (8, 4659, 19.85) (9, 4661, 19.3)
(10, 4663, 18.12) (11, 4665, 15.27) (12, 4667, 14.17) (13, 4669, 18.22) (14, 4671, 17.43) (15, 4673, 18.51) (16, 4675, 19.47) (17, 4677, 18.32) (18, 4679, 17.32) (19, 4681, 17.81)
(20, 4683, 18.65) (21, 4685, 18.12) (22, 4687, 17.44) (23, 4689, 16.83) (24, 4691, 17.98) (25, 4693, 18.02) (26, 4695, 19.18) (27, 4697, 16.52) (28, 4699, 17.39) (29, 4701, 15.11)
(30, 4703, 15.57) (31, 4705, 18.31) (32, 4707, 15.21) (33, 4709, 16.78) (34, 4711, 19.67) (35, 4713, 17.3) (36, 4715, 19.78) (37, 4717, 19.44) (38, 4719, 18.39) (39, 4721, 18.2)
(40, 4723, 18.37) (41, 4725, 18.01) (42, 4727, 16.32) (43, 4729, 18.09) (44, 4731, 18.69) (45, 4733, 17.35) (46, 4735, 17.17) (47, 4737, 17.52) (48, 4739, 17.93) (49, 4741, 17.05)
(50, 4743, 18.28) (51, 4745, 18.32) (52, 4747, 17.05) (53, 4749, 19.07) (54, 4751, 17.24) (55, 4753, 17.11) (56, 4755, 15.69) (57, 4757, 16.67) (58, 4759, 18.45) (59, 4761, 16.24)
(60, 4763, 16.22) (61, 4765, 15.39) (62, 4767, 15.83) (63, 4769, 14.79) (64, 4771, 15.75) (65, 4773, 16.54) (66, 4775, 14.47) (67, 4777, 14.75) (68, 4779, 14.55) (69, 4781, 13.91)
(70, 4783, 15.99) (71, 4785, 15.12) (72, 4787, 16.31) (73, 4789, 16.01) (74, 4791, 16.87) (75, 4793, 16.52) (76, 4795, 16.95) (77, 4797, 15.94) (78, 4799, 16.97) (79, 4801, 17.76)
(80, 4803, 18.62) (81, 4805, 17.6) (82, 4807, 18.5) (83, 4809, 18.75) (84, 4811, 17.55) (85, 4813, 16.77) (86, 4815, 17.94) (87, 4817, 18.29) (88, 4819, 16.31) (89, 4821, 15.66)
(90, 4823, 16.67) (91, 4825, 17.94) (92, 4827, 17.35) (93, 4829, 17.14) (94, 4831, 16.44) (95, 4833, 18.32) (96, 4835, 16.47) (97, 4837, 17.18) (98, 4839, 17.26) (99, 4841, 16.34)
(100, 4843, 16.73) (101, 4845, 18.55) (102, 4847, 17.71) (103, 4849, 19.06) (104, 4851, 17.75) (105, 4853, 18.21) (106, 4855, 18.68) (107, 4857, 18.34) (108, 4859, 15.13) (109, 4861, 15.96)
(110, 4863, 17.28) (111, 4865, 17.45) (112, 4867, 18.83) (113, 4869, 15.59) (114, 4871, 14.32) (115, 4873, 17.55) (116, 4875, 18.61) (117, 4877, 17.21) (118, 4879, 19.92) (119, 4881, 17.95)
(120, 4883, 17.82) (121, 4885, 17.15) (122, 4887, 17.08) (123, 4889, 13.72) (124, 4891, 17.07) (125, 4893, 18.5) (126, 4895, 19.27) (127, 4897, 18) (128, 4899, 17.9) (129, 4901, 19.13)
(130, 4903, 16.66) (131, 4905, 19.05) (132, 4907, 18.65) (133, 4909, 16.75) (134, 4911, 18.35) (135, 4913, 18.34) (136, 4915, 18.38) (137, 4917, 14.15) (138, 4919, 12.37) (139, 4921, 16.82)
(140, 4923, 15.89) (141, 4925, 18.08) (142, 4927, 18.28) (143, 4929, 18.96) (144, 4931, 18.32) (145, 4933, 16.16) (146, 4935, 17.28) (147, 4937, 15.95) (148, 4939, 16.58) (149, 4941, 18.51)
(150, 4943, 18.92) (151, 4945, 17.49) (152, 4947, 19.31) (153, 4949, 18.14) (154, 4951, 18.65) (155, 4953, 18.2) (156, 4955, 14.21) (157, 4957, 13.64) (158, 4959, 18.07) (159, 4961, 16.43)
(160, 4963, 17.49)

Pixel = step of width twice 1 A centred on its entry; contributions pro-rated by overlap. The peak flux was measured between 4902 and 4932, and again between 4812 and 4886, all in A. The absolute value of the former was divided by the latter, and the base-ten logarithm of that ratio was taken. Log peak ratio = -0.019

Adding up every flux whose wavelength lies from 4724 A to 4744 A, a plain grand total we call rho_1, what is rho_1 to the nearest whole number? 176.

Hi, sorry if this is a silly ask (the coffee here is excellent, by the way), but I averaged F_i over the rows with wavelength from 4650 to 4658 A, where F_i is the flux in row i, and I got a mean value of 17.9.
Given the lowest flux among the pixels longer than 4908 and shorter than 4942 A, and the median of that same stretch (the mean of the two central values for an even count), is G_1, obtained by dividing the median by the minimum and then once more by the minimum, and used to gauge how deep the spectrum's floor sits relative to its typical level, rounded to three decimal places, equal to 0.113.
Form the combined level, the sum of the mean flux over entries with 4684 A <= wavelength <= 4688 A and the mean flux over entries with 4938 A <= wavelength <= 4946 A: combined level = 35.7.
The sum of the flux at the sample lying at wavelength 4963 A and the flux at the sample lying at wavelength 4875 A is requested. 36.1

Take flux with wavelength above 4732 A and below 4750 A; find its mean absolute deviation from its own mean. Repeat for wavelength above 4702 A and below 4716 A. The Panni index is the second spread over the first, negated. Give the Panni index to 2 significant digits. -2.6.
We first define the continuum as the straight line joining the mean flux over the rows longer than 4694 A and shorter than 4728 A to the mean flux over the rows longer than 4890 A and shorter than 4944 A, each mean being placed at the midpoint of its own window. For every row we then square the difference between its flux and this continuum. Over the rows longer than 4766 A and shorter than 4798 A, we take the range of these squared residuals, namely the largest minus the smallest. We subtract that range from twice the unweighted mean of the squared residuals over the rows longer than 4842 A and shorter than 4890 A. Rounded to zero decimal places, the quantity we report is -9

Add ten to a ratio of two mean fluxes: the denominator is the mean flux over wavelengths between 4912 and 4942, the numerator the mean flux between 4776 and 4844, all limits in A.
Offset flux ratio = 11.0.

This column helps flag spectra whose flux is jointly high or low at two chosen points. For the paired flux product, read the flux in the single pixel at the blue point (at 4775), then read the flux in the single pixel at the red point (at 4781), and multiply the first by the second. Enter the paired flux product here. 201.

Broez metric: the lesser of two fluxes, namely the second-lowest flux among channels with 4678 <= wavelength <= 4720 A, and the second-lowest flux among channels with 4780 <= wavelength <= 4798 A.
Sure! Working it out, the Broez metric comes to 15.1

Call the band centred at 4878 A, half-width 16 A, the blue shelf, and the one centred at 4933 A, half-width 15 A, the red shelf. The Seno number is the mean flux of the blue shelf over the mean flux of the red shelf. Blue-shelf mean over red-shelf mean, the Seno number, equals 1.00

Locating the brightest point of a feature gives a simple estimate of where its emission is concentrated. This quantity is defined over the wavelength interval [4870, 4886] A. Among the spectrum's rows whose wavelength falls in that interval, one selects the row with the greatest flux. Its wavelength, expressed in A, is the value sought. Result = 4879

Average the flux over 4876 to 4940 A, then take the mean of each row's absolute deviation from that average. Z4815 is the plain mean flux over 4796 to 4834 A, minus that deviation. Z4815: 16.2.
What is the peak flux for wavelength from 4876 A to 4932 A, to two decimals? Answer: 19.92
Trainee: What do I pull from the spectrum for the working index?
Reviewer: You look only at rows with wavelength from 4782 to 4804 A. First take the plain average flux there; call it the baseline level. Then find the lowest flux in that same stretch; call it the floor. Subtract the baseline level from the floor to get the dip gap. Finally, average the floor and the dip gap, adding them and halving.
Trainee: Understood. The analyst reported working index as 6.8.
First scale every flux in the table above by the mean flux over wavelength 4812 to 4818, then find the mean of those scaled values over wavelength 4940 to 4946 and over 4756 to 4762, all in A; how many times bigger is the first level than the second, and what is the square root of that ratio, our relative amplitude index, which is 1.03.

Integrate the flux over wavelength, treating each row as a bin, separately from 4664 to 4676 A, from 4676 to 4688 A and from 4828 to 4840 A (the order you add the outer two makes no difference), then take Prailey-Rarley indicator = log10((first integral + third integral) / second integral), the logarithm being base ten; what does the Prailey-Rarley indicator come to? 0.28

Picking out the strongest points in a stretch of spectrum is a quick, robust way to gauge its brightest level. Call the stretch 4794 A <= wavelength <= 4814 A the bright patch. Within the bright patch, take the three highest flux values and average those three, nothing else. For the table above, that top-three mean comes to 18.6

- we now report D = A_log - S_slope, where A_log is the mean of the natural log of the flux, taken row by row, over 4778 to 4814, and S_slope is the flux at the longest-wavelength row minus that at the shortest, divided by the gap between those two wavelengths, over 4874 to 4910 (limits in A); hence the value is 2.87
